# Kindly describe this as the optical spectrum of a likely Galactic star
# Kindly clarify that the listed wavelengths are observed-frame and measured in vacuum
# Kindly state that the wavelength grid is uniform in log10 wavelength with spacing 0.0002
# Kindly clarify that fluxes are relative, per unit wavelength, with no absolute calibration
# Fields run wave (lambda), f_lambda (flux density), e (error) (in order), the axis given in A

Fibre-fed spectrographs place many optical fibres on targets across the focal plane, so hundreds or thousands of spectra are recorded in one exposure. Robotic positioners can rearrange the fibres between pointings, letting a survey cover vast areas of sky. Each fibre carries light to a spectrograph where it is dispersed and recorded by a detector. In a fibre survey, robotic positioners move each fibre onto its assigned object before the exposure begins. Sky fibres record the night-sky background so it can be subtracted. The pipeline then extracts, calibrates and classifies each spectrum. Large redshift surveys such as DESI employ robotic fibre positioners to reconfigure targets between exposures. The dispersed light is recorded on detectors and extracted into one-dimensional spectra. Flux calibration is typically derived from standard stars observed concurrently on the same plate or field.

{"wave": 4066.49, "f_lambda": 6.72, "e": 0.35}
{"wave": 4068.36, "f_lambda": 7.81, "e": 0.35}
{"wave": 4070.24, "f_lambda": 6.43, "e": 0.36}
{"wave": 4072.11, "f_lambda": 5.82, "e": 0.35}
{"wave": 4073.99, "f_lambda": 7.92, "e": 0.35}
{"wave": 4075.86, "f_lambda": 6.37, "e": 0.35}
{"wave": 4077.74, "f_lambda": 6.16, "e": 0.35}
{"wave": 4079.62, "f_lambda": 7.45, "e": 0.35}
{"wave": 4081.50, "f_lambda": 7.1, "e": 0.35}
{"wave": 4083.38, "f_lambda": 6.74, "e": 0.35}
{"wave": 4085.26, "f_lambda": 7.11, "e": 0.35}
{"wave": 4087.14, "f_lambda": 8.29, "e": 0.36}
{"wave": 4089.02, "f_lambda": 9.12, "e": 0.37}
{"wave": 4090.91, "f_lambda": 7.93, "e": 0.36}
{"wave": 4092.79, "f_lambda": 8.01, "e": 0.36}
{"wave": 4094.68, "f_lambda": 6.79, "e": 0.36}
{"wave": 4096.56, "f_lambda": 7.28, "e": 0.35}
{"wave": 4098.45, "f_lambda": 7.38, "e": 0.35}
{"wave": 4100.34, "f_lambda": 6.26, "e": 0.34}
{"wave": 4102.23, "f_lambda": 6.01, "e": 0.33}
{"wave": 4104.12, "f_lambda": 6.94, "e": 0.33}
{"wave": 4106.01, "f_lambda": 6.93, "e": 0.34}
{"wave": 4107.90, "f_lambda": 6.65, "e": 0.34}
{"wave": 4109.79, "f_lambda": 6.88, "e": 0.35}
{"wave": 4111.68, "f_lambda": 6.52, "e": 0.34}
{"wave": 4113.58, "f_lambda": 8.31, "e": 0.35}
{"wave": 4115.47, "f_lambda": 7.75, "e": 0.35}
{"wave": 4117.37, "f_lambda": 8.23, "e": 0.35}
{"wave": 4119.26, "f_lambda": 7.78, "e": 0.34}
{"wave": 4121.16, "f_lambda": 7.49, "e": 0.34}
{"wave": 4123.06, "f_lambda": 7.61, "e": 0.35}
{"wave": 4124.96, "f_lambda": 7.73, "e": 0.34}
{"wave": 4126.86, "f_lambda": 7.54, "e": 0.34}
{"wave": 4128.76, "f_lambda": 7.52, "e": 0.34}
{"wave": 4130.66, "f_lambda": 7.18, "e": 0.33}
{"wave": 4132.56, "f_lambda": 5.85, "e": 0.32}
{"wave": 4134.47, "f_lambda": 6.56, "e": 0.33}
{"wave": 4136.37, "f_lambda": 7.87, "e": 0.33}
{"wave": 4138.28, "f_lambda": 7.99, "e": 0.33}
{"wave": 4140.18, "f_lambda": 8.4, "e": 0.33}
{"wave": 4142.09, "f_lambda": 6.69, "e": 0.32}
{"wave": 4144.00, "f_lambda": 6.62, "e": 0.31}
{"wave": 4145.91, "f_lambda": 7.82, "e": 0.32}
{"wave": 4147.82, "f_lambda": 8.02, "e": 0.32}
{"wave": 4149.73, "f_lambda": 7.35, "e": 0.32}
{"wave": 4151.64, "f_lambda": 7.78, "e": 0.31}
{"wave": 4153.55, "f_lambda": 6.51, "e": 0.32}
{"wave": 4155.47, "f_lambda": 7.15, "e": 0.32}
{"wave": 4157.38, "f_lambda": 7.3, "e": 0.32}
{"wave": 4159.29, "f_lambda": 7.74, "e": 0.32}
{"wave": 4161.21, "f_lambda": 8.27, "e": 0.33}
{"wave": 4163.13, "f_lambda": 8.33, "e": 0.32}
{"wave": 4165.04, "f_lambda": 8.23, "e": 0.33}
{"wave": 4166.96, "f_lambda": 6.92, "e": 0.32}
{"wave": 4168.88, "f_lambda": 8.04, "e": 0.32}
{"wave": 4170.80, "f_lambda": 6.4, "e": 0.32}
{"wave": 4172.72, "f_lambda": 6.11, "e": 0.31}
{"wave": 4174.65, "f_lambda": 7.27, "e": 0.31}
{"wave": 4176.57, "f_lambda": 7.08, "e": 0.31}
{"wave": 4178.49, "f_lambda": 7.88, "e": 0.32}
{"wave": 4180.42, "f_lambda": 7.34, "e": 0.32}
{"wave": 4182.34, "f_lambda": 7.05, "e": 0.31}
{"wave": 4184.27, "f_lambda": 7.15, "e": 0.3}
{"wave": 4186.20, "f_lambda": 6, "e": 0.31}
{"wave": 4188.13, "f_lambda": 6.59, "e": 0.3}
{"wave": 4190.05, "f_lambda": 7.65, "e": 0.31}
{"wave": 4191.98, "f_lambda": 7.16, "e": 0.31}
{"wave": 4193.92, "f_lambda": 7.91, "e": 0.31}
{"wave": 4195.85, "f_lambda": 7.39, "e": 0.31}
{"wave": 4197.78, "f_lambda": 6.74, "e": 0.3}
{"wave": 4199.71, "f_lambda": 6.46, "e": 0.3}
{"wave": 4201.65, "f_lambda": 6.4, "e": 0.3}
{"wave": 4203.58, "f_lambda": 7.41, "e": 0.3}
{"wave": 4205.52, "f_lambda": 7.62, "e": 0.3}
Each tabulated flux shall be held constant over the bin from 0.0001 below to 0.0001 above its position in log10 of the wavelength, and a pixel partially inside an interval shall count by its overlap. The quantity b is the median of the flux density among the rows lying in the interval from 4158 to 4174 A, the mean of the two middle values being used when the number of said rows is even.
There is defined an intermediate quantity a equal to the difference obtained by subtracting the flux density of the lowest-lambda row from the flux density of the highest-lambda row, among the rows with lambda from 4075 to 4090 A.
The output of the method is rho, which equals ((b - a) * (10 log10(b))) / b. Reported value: 5.8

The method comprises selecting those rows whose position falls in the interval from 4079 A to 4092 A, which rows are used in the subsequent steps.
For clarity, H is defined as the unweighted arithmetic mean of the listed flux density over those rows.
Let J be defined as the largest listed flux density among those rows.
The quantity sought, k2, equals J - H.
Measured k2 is 1.4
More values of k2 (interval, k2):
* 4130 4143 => 1.2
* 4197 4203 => 0.2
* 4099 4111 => 0.3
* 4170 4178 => 0.6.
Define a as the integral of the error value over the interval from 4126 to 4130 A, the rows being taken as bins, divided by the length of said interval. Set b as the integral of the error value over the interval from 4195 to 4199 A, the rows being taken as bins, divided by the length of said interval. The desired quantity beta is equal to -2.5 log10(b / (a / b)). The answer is 1.4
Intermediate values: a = 0.340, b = 0.31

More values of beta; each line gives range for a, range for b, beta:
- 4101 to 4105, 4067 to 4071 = 1.1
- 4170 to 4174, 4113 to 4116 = 1.0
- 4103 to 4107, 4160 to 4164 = 1.3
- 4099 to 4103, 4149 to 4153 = 1.3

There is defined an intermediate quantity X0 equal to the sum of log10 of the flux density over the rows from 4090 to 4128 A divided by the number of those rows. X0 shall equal 0.862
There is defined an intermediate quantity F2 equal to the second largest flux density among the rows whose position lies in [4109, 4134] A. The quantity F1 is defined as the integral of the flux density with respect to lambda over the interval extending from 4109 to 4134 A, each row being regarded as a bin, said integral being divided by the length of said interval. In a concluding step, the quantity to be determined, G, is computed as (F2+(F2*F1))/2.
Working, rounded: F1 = 7.40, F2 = 8.23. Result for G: 34.6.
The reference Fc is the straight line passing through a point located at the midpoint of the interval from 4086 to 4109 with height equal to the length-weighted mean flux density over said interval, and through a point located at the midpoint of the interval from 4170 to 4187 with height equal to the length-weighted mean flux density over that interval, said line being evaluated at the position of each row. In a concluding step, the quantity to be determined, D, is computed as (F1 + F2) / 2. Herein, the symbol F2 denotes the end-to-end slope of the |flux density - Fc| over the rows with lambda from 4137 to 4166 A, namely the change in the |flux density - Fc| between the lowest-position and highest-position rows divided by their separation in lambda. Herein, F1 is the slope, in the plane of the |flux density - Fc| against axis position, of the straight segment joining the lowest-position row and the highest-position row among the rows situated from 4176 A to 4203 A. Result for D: 0.01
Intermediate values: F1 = 0.011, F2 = 0.013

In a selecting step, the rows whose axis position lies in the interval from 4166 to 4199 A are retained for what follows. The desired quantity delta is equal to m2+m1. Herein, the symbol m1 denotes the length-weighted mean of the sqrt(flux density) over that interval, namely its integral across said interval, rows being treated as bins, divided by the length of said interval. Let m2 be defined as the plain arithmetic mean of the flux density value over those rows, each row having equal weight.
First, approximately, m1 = 2.66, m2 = 7.10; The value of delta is 9.8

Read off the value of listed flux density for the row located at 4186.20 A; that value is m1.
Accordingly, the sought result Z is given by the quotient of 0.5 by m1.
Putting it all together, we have 0.083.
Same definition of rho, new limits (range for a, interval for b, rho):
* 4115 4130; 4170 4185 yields 8.8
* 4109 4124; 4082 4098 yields 8.0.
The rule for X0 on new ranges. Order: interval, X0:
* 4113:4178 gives 0.871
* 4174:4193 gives 0.851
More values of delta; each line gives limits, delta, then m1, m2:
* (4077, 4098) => 10.2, 2.73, 7.45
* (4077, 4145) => 10.0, 2.70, 7.30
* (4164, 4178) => 9.8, 2.68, 7.15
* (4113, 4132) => 10.5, 2.77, 7.71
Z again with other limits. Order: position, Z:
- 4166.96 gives 0.072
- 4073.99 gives 0.063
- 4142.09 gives 0.075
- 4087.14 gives 0.060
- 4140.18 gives 0.060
